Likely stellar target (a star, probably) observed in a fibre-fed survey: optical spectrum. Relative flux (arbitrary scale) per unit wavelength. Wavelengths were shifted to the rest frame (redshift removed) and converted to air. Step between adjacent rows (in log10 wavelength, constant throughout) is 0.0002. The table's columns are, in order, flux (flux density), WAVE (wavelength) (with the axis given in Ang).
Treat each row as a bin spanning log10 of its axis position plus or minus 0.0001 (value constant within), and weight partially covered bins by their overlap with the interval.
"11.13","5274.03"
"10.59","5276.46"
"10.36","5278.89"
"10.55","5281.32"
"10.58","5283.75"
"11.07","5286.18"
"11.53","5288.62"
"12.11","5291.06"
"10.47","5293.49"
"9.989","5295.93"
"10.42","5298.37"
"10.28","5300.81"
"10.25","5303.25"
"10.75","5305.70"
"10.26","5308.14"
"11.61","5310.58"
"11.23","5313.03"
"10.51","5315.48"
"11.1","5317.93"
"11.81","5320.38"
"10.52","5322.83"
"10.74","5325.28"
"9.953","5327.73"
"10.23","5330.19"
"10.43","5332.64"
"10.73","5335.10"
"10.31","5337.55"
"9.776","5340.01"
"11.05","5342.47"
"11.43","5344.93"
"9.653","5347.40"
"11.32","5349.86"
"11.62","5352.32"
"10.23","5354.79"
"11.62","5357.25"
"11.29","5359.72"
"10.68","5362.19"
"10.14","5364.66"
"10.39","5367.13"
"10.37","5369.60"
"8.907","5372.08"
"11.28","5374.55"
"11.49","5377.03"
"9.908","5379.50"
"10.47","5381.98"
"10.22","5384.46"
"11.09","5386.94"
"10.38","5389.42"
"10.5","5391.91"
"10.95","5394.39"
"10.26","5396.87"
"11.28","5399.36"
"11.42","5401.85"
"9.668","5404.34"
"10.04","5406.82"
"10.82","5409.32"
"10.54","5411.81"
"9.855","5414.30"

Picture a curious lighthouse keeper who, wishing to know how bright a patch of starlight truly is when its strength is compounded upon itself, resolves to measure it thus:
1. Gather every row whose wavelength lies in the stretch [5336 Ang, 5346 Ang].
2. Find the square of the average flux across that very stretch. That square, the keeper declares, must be 113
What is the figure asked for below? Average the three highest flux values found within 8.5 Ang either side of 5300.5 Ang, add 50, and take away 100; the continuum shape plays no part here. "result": -39.5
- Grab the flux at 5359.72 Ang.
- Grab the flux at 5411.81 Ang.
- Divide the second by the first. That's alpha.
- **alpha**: 0.93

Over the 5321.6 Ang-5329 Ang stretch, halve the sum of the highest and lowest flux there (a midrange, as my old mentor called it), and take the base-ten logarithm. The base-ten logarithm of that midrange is 1.01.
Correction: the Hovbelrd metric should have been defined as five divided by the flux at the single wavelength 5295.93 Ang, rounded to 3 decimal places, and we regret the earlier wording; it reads 0.501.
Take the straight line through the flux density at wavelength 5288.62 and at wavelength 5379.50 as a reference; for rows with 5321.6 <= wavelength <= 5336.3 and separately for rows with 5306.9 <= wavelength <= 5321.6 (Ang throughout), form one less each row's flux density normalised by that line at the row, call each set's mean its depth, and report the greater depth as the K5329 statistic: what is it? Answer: 0.03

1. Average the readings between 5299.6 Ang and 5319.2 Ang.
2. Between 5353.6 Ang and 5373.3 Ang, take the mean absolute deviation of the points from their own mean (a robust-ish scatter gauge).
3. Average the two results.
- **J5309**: 5.65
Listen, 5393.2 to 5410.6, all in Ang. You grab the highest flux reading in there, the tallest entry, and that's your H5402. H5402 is 11.42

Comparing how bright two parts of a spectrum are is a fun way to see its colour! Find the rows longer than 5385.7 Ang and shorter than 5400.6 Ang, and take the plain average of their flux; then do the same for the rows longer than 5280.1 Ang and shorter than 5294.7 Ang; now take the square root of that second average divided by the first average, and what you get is 1.01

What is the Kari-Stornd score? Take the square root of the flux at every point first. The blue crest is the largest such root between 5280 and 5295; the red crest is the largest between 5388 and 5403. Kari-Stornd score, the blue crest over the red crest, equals 1.03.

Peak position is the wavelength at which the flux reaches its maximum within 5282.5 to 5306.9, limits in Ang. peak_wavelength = 5291.06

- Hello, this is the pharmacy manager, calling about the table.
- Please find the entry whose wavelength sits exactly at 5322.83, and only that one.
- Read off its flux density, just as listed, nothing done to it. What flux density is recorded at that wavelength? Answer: 10.52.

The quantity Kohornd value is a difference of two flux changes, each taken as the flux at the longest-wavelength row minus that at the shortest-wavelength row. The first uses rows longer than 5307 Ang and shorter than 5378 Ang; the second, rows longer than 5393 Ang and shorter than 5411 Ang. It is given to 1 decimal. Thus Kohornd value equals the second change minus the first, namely -1.4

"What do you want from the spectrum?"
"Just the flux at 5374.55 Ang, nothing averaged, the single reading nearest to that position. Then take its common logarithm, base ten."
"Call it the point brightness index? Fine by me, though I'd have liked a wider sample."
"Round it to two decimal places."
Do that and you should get 1.05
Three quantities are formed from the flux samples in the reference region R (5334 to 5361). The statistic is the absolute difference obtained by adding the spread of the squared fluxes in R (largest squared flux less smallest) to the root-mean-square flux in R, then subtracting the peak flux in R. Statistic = 41.1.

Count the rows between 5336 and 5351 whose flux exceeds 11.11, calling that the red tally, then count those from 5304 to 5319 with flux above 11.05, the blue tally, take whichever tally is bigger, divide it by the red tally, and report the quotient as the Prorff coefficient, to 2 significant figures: 1.5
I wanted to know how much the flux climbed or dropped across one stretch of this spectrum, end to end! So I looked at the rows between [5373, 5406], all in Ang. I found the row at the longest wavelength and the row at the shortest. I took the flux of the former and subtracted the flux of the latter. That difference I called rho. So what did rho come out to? -1.6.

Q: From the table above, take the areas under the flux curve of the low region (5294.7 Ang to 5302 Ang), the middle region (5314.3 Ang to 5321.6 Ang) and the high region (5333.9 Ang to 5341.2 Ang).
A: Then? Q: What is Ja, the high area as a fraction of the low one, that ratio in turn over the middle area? 0.0124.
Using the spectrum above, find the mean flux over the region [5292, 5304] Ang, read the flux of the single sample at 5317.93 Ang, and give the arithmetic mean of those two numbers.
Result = 10.7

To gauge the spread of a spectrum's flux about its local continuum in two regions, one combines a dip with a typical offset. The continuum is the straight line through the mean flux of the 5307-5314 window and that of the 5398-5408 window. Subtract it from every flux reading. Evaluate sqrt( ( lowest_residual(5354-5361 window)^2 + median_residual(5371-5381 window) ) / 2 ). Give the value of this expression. 0.3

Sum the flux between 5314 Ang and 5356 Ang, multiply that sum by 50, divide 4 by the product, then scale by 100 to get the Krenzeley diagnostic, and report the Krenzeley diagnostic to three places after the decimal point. 0.044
